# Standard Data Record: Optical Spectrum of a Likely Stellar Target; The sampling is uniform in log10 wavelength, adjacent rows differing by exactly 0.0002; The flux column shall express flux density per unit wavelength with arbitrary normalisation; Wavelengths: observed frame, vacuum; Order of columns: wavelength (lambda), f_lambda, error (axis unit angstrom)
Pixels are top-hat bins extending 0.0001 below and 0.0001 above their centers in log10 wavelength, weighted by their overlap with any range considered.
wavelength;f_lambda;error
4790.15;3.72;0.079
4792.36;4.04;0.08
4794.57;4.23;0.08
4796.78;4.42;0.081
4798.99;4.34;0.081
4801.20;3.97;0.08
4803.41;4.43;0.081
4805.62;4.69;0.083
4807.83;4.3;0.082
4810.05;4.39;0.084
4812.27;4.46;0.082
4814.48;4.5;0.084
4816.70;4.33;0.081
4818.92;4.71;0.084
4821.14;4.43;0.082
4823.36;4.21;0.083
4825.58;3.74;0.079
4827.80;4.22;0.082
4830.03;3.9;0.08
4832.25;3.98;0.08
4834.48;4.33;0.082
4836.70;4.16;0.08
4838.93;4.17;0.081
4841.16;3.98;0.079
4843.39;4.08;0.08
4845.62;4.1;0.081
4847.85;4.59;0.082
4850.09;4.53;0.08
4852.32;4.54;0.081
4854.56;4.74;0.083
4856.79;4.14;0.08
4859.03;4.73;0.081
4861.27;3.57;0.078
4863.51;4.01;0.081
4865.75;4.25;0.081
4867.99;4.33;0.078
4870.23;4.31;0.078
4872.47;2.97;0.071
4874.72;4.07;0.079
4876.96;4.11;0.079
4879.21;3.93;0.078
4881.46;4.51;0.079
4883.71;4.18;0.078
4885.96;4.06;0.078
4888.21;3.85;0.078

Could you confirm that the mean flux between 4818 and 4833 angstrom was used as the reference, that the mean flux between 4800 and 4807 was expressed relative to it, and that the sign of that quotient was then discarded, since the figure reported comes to 1.05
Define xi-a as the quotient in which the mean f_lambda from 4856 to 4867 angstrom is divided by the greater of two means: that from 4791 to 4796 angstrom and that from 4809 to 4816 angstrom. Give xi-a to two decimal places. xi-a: 0.93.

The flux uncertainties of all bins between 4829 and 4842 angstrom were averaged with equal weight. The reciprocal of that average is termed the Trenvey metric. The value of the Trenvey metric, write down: 12.4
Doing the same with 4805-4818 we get 12.1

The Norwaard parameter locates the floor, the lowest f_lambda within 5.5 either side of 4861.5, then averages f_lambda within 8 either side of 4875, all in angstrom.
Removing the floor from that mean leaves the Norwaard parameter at 0.5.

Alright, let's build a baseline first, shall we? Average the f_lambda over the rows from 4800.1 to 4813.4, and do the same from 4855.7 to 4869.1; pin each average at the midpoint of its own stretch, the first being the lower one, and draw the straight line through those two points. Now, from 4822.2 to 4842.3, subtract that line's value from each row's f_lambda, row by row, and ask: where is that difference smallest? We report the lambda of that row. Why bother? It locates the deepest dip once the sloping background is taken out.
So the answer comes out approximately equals 4825.58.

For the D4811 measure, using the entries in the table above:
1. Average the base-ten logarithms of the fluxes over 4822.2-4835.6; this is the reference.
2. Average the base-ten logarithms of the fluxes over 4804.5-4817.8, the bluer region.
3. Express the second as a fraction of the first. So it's 1.06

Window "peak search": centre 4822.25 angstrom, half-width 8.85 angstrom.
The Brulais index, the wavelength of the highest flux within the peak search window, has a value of 4818.92 angstrom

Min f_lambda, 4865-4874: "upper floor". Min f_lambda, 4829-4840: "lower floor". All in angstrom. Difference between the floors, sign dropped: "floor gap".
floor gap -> 0.93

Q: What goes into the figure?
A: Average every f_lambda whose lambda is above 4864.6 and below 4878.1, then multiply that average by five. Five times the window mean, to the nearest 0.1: 20.0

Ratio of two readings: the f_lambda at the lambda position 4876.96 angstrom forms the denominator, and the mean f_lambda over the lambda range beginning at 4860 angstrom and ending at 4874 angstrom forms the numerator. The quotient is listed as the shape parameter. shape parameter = 0.95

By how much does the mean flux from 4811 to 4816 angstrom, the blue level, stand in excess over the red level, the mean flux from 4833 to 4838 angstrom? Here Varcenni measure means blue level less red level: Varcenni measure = 0.24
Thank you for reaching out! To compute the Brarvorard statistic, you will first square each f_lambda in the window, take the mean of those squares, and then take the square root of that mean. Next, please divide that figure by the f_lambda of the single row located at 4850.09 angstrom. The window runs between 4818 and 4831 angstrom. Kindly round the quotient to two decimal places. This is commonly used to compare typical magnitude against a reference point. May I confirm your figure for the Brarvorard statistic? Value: 0.93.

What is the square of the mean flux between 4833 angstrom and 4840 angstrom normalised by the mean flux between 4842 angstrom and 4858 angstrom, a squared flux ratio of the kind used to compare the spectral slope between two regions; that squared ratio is 0.92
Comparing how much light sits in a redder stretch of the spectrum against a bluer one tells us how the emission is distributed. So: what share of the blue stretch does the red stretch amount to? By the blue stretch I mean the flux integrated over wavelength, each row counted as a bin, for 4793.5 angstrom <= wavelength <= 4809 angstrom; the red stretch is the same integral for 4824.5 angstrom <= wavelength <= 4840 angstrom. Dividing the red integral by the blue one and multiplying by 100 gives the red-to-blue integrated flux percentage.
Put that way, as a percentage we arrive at 94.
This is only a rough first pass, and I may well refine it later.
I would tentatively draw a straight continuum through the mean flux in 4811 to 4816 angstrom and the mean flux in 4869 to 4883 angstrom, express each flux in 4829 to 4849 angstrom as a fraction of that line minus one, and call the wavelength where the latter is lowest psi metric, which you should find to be 4830.03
